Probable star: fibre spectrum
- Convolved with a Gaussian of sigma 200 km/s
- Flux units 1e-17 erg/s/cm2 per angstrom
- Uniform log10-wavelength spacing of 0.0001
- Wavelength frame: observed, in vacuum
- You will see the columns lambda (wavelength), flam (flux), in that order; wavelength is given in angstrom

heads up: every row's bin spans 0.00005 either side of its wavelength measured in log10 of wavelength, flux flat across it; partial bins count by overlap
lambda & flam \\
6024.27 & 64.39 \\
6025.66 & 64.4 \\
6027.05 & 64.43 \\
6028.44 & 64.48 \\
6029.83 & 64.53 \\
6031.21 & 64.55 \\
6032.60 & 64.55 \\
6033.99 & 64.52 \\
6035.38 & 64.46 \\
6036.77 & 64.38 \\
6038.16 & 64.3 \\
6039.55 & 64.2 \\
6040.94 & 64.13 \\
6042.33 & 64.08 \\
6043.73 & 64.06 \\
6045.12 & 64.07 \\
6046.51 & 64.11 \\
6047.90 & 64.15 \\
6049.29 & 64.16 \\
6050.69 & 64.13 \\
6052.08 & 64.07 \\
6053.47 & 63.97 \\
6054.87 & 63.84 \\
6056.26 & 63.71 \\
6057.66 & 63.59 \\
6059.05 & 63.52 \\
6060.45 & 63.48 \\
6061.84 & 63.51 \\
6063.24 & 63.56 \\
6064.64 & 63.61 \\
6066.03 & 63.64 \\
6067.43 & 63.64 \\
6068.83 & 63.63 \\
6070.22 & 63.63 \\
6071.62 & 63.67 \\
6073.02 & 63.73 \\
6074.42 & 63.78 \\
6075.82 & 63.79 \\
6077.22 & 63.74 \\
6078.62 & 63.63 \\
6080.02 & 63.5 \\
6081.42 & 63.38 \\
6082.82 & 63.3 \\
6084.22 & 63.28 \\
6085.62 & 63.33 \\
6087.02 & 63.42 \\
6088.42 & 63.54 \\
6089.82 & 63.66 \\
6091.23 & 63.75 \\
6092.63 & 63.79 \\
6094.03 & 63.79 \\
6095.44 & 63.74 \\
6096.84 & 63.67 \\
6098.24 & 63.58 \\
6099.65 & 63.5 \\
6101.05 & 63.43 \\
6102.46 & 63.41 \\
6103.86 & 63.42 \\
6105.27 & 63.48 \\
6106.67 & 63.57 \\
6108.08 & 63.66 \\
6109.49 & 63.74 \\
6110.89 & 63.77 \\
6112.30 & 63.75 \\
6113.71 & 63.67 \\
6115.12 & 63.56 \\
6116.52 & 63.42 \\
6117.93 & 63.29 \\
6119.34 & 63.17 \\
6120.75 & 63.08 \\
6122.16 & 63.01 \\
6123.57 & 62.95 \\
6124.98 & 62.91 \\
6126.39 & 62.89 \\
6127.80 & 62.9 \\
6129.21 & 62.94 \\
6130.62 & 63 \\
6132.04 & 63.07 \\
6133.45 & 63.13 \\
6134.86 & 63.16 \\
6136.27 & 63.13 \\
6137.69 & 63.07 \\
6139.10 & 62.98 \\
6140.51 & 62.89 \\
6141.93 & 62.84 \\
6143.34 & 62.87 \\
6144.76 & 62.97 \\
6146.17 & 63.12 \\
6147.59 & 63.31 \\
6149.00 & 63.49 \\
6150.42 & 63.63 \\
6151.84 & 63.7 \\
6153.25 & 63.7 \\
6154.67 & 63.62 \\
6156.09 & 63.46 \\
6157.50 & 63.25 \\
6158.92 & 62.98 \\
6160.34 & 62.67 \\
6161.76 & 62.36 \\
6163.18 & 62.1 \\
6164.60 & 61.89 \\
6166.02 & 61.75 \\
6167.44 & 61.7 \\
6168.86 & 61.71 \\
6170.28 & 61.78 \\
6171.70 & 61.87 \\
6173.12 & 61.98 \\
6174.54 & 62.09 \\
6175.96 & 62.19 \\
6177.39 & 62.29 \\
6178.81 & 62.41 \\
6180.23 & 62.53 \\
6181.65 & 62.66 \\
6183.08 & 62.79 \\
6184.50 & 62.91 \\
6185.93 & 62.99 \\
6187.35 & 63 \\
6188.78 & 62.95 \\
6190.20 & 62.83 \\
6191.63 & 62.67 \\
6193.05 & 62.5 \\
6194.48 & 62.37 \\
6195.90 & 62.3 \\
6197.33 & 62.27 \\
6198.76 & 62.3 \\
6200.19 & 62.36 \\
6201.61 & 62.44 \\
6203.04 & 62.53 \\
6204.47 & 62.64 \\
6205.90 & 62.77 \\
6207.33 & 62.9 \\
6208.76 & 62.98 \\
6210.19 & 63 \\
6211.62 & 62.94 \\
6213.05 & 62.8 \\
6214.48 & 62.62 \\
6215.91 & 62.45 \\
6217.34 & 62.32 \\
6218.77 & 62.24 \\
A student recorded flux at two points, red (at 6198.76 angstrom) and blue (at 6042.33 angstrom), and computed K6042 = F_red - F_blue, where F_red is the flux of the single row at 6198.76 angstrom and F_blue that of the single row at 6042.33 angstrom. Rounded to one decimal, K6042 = -1.8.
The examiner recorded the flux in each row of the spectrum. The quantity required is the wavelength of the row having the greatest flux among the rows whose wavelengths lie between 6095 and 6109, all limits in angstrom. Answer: 6095.44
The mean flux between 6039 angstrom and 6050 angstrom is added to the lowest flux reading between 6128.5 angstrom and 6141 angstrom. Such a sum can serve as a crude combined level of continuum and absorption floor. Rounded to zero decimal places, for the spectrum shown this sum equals 127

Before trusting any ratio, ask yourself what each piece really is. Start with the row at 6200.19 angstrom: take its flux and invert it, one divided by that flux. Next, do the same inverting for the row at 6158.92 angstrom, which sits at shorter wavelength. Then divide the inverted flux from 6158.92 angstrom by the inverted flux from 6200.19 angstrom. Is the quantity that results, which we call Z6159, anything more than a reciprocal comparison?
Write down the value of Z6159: 0.99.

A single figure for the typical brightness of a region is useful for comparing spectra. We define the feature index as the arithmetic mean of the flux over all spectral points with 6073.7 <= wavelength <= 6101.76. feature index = 63.6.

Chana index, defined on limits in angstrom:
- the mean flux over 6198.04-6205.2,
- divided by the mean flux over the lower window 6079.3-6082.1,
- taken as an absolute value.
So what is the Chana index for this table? 0.984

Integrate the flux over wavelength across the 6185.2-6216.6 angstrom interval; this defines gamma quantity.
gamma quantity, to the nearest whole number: 1968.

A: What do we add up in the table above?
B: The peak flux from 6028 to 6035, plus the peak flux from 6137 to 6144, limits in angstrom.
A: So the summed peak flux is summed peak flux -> 127.6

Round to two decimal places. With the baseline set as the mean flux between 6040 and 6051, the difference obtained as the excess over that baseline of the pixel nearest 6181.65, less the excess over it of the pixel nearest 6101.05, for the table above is -0.77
